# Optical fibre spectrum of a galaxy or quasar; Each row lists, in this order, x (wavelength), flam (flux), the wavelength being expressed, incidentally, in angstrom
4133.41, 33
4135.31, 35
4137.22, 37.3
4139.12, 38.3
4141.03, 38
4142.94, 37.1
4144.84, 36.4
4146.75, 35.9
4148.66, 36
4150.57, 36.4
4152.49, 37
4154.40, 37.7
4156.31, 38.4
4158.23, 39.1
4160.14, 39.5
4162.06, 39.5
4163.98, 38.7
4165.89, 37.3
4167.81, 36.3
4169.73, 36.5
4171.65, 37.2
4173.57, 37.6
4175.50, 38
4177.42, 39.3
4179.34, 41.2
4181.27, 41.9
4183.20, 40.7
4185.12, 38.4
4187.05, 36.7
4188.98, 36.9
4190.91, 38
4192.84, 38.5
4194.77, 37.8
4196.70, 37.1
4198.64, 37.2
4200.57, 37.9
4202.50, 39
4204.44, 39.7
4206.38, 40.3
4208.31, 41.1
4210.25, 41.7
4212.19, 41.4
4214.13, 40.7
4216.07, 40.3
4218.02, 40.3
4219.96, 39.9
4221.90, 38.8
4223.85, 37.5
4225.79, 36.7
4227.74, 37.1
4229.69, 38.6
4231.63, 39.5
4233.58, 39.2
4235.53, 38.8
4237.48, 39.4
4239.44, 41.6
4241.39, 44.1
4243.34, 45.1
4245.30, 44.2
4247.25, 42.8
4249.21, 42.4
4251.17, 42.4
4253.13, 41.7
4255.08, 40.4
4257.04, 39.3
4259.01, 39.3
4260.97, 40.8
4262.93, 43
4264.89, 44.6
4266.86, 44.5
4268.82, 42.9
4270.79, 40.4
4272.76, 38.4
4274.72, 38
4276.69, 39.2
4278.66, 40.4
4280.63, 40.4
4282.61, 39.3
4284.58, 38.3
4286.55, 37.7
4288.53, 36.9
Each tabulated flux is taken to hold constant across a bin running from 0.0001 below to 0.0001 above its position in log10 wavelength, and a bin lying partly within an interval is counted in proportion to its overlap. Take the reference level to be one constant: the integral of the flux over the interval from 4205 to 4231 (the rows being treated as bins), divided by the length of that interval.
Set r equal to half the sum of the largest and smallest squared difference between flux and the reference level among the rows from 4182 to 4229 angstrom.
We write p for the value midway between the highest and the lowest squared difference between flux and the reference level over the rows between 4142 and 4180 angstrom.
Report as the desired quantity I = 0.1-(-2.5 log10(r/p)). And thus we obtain -0.4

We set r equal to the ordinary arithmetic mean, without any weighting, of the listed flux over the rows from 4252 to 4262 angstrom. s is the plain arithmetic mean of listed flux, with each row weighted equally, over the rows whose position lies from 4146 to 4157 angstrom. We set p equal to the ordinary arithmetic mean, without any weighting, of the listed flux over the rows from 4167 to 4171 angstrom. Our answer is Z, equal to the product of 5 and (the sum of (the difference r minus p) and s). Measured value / 204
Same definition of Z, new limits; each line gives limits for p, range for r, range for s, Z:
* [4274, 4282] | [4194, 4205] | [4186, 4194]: 181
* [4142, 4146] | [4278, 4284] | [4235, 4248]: 228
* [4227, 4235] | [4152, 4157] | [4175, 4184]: 197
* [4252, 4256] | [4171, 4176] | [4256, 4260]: 179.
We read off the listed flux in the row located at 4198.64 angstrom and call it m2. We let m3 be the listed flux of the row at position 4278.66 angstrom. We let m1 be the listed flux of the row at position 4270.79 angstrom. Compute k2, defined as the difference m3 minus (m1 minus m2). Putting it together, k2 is 37.2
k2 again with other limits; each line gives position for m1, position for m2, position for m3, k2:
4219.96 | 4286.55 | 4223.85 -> 35.3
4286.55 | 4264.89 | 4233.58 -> 46.1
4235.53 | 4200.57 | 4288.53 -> 36.0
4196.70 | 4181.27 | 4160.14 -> 44.3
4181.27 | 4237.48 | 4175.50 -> 35.5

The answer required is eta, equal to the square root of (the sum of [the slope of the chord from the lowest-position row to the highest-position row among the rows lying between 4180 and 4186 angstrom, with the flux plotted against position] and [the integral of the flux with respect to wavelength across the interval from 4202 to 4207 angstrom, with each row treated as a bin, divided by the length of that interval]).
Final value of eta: 6.22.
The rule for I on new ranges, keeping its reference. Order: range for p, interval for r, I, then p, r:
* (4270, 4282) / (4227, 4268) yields 2.8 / 1.3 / 15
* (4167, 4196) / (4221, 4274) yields 1.2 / 5.4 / 15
